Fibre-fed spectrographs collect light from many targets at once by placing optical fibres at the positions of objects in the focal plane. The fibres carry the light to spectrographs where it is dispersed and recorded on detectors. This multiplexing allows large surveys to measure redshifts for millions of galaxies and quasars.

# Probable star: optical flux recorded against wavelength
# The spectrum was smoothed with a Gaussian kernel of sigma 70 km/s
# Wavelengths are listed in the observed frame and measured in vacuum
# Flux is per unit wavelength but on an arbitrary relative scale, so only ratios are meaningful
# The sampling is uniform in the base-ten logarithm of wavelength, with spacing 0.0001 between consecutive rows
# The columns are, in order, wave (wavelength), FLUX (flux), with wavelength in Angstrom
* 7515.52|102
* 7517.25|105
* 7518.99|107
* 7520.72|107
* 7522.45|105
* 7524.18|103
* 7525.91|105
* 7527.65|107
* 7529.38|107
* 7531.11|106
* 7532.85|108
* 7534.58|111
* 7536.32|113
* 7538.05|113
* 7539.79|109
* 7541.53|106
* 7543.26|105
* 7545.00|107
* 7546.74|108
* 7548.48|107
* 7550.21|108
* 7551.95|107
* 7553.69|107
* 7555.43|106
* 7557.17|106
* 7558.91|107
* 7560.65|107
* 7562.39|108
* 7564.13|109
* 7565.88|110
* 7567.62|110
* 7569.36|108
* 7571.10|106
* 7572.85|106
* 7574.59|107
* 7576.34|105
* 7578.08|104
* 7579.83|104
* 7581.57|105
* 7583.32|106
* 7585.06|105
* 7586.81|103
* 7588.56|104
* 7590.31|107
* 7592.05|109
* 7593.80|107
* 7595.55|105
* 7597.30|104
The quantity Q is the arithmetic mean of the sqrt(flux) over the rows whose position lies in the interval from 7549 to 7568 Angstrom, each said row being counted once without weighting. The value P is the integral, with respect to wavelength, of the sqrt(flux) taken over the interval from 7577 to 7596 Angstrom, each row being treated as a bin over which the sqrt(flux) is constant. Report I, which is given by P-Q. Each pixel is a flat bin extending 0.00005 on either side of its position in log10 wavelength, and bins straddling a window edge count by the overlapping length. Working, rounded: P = 195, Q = 10.4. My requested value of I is 185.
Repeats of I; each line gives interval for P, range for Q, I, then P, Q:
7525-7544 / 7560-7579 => 187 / 198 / 10.4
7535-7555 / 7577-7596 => 198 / 208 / 10.3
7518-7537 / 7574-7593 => 186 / 197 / 10.3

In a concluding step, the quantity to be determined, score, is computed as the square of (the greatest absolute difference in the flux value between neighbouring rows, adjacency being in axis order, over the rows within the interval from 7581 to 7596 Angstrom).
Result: 9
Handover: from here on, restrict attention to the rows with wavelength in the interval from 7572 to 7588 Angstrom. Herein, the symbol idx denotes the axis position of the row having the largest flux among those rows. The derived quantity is 7574.59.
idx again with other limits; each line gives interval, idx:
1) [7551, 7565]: 7564.13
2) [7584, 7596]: 7592.05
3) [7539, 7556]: 7539.79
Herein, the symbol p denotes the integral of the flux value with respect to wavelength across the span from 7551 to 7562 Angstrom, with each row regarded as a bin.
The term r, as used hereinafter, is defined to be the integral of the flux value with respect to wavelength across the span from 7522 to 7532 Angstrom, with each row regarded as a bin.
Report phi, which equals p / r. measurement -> 1.11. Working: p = 1174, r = 1055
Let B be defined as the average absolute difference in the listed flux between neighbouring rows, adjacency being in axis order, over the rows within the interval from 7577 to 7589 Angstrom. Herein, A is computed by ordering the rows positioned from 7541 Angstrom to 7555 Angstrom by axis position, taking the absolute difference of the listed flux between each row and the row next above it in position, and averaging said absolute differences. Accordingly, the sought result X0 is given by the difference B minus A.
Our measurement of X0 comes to 0.0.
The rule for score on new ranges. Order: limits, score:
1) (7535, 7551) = 16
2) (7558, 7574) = 4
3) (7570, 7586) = 4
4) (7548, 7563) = 1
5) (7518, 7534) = 4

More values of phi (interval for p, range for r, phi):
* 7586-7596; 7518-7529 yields 0.91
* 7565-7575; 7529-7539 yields 0.98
